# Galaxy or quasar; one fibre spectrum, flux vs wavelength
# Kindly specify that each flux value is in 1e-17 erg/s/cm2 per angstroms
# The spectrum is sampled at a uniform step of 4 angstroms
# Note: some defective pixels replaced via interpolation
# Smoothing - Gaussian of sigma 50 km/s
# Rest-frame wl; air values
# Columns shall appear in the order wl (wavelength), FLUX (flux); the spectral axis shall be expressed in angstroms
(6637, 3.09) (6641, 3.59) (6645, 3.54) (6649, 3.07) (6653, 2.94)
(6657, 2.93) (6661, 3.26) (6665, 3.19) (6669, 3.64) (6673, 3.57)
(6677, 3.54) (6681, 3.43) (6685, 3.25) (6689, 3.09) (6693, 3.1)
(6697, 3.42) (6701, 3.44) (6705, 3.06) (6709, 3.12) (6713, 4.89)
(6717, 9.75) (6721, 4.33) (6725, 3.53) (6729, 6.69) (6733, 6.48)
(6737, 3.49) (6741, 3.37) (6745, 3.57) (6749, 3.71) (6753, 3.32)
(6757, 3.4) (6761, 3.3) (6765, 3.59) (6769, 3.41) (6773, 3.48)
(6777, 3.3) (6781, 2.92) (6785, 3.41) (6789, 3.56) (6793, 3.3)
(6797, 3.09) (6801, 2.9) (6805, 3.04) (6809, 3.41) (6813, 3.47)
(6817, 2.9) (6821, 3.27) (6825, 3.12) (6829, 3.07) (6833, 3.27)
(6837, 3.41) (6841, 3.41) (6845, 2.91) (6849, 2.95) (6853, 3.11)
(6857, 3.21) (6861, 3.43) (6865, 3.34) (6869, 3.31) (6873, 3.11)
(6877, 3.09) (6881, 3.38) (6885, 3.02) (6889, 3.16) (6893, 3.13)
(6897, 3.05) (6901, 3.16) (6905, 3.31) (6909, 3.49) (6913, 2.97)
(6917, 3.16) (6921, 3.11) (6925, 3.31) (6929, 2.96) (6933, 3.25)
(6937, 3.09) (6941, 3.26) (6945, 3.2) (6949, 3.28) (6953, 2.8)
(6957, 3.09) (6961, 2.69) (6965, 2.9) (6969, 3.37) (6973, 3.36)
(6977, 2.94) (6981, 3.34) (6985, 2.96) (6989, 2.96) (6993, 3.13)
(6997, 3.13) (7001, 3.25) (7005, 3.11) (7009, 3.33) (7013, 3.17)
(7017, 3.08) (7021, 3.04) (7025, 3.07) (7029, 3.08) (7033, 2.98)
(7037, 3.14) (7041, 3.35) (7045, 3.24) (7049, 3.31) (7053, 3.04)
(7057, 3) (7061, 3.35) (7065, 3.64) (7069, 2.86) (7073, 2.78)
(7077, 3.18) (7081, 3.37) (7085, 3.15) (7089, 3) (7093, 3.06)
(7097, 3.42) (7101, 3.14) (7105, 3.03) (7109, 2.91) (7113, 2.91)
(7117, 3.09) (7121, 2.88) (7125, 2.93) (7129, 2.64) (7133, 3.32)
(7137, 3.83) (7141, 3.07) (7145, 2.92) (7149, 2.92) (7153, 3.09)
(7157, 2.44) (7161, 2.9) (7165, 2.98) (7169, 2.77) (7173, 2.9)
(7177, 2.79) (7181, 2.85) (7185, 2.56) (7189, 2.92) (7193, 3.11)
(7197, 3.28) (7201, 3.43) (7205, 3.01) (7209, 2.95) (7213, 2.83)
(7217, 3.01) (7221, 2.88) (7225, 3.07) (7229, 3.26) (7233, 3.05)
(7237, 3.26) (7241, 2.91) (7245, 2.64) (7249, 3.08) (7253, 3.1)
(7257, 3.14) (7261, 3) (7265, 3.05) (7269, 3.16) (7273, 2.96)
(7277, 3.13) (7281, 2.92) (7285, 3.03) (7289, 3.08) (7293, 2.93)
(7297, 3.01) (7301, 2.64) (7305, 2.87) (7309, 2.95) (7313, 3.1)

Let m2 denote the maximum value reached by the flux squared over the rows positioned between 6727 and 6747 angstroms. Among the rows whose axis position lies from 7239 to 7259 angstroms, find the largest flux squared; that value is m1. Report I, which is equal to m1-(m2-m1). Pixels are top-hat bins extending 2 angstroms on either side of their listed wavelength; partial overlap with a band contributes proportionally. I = -25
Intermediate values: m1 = 9.9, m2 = 45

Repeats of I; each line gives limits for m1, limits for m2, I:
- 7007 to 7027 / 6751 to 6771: 9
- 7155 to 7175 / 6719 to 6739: -27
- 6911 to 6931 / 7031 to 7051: 11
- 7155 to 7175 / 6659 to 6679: 5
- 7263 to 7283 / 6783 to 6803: 7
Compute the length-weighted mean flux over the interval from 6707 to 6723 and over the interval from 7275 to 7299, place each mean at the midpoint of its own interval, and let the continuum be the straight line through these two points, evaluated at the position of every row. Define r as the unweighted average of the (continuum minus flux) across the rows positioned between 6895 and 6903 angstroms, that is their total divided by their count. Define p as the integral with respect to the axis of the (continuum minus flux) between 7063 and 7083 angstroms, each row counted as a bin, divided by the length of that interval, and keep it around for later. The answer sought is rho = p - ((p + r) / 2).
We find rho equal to -0.4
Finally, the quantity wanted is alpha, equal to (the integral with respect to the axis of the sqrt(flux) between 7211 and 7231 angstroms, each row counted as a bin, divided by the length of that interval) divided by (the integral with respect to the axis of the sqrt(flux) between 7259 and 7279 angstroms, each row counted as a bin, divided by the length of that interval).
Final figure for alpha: 0.99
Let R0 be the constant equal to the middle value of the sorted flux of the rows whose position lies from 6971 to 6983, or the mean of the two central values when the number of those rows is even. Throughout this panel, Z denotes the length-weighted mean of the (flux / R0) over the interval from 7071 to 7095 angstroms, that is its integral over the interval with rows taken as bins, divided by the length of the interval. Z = 0.925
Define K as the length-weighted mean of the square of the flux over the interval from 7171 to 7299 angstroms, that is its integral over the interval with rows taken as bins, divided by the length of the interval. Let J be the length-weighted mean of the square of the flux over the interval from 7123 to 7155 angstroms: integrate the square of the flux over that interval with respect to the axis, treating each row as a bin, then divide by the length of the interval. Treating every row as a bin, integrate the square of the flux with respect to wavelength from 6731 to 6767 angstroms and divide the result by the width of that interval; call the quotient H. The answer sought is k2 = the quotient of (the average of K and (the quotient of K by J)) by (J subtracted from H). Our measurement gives 1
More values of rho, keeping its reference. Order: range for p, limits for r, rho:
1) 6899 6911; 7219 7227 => 0.5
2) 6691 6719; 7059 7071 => 0.2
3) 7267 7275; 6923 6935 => -0.7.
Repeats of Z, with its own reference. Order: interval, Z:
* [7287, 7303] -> 0.873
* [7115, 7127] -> 0.888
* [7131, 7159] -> 0.923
